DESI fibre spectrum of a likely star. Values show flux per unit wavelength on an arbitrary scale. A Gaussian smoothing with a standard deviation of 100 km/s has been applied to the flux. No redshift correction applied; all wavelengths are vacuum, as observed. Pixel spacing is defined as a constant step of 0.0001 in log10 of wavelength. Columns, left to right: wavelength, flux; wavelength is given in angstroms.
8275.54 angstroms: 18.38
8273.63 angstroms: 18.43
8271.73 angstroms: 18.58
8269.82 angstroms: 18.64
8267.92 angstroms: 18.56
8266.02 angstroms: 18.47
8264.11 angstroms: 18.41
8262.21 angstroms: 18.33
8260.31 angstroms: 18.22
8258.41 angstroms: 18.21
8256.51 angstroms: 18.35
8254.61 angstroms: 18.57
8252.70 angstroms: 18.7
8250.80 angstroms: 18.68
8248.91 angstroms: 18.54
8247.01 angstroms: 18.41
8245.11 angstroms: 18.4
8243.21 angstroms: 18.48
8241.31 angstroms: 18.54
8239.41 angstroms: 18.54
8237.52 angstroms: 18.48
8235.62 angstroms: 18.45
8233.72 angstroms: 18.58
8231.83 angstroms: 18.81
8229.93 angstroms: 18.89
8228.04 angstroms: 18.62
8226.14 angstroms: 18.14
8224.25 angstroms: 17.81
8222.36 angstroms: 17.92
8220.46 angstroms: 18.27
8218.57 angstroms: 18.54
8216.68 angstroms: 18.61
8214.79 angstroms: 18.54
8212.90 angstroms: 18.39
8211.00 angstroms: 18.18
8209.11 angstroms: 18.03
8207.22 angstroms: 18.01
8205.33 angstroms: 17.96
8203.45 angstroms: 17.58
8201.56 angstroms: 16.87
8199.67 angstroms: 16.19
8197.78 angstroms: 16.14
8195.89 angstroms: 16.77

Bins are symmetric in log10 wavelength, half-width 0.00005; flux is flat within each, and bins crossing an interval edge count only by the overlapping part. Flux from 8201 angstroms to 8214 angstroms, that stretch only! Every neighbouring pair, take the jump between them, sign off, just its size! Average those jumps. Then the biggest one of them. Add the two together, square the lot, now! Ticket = 0.928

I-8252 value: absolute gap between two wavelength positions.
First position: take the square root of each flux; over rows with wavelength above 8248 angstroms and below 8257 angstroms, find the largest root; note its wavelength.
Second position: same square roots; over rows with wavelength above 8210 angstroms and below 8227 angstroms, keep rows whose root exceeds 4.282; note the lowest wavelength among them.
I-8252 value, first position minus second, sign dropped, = 39.8 angstroms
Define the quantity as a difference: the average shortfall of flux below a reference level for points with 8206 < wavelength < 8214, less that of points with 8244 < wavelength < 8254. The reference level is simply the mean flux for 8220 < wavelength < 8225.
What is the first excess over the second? 0.4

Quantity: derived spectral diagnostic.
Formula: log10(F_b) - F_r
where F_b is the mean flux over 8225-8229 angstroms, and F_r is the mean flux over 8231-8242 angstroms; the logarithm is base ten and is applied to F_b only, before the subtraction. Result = -17.3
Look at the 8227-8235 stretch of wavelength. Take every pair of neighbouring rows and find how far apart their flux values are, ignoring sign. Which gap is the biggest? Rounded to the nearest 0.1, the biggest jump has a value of 0.3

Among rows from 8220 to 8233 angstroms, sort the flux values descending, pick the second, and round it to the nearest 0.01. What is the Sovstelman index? 18.81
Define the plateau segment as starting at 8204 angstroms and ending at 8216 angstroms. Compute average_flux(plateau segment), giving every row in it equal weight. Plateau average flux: 18.2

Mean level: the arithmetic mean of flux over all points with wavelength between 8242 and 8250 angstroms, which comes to 18.5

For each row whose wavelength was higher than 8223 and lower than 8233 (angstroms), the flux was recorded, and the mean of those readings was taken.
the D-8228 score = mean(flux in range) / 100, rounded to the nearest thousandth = 0.185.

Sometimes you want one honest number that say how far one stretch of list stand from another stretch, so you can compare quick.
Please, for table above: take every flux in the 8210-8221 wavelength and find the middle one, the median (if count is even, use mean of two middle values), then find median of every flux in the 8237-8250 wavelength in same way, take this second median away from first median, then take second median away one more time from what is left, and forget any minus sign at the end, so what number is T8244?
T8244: 18.5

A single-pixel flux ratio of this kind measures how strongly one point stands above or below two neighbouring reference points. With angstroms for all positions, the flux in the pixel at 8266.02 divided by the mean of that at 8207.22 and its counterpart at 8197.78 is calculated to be 1.08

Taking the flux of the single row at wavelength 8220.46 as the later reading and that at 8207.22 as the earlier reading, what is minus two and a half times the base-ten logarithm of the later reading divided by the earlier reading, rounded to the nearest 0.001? -0.016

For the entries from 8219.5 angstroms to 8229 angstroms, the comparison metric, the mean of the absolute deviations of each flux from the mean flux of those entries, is 0.23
